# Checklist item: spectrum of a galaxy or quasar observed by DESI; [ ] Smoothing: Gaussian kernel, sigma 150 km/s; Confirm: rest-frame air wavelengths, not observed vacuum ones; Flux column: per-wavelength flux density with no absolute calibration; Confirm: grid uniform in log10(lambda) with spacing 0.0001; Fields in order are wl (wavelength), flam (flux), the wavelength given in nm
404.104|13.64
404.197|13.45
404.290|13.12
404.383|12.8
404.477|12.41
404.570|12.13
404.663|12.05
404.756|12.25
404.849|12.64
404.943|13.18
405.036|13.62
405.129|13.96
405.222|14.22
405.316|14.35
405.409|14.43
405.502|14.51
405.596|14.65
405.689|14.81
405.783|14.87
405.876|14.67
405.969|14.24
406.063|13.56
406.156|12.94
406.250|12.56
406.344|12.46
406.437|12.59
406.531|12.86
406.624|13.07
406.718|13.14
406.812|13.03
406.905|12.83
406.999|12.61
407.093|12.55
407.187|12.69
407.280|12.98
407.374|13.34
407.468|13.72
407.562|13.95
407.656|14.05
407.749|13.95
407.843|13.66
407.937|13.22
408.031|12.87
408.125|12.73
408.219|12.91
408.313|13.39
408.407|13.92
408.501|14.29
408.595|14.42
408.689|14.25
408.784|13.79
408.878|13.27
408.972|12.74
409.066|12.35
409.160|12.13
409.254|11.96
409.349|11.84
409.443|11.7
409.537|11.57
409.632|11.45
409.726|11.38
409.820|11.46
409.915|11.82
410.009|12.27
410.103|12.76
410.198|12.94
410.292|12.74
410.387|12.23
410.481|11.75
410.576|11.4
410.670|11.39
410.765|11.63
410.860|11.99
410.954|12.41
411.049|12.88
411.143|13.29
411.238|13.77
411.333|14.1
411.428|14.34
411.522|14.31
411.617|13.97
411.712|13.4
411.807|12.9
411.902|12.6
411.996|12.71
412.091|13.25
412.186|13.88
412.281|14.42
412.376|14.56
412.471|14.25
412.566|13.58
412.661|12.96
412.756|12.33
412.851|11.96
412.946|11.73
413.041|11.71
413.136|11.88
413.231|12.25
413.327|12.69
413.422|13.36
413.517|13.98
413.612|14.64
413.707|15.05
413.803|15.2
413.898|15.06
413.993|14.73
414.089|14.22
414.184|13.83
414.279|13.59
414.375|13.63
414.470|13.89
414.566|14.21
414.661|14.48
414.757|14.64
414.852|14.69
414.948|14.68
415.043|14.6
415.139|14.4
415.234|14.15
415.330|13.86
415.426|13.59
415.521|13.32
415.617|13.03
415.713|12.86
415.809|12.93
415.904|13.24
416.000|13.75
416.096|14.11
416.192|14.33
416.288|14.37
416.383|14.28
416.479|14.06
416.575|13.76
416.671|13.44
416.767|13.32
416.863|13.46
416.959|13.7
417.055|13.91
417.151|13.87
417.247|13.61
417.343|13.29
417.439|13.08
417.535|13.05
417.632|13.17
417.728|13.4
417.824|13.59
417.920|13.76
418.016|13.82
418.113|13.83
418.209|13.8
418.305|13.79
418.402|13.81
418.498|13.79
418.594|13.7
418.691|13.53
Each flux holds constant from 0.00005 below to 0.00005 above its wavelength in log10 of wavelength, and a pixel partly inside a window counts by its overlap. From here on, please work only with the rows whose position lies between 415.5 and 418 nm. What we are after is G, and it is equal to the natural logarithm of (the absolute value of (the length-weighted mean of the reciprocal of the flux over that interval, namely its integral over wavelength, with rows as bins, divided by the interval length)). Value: -2.61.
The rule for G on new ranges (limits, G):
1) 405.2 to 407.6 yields -2.60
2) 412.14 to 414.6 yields -2.60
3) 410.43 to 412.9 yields -2.56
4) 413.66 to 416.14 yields -2.64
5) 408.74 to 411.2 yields -2.50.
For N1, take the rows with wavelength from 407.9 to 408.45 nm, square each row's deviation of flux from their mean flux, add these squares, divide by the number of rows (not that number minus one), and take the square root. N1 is 0.40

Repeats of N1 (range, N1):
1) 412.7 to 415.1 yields 1.13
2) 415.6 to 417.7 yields 0.46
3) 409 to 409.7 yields 0.29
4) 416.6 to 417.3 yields 0.21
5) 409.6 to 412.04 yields 0.94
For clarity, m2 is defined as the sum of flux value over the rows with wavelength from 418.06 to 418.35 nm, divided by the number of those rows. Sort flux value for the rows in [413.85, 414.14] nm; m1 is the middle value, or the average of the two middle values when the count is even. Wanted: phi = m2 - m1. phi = -0.9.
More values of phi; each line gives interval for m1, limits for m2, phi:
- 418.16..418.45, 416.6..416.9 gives -0.4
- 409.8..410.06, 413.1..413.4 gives 0.5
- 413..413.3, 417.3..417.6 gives 1.3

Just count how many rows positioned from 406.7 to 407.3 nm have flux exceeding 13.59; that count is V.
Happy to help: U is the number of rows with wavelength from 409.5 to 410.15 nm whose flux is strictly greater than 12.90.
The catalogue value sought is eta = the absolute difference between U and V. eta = 0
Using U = 0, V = 0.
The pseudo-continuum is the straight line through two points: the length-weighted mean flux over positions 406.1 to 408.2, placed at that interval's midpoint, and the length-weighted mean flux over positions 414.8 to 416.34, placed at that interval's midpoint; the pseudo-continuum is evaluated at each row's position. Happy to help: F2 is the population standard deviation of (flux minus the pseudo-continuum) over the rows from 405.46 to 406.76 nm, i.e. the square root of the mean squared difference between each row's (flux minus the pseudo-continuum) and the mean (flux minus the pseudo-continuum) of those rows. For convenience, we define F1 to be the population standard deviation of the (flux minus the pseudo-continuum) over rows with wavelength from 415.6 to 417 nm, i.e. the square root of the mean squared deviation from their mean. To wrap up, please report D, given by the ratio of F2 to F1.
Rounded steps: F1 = 0.48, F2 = 0.9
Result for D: 1.93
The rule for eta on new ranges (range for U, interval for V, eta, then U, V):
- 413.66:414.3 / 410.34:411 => 7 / 7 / 0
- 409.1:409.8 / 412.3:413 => 2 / 0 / 2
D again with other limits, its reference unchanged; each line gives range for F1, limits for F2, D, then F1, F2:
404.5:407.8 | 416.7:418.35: 0.32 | 0.84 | 0.3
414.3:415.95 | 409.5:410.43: 0.84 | 0.66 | 0.6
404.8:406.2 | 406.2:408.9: 0.81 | 0.67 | 0.5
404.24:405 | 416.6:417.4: 0.53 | 0.41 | 0.2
